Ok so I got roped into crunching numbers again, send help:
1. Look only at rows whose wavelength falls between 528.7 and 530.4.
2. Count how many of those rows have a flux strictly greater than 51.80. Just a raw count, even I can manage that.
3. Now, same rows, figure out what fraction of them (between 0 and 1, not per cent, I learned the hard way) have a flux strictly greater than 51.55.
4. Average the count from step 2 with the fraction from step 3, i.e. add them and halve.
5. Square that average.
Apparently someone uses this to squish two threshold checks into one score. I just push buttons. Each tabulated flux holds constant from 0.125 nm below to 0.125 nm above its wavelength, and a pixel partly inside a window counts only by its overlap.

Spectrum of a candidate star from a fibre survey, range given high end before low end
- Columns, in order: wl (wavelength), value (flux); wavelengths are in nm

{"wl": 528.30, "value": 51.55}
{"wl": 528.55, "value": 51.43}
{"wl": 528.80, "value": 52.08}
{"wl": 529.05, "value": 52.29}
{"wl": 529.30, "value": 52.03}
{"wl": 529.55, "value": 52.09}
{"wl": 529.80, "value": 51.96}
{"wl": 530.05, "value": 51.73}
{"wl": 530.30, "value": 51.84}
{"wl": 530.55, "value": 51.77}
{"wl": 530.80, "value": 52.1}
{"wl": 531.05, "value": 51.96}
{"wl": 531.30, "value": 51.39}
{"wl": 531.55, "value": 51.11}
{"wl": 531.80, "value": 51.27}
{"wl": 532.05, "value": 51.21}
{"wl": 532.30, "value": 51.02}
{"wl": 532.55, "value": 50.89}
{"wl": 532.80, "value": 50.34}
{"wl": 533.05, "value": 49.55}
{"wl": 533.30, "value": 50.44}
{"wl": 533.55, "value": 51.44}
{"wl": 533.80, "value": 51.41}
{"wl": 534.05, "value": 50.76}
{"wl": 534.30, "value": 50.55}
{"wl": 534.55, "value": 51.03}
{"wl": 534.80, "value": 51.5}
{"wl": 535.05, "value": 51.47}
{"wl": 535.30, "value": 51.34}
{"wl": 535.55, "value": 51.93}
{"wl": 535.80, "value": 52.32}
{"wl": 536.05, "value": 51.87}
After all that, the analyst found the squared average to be 12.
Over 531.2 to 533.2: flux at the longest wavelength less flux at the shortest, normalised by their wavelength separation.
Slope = -1.1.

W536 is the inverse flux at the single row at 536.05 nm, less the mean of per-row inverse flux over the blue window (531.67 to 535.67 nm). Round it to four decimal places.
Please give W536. -0.0003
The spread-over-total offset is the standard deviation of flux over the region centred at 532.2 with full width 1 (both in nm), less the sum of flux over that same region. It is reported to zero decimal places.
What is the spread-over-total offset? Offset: -204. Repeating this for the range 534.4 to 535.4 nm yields -205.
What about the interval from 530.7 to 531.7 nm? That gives -206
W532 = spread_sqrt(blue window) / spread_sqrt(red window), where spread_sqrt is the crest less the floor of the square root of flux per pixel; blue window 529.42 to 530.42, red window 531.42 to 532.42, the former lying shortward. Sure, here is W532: 1.4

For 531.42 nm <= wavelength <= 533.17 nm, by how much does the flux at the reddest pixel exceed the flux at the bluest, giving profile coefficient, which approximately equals -1.6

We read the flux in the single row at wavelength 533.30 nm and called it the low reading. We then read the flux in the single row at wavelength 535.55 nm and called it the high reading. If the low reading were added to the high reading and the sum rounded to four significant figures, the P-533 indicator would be 102.4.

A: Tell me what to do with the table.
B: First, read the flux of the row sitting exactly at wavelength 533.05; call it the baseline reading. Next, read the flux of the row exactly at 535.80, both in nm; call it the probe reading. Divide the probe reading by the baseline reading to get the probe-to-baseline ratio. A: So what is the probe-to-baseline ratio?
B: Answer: 1.06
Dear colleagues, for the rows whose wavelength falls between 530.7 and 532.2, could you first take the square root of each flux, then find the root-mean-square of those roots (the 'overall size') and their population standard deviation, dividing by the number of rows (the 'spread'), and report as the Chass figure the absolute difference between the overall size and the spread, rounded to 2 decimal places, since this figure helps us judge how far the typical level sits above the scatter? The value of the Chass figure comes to 7.15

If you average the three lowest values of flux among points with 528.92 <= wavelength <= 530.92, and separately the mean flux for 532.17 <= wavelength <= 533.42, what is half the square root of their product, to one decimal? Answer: 25.6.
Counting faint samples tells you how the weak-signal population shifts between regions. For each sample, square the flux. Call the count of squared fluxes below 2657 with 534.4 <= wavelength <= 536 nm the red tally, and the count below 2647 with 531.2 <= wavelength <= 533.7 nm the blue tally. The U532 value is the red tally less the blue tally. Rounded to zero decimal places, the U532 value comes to -6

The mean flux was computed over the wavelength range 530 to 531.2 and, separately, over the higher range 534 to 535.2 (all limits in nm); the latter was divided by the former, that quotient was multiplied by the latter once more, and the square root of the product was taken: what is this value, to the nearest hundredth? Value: 7.09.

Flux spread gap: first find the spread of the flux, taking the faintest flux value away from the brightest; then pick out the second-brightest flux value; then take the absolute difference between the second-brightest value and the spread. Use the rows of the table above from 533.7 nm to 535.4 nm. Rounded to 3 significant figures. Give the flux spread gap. 50.5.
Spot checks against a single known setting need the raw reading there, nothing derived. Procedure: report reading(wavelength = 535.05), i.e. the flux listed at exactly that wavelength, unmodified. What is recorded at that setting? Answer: 51.47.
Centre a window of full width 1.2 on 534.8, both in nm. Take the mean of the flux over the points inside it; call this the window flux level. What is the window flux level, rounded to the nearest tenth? 51.2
